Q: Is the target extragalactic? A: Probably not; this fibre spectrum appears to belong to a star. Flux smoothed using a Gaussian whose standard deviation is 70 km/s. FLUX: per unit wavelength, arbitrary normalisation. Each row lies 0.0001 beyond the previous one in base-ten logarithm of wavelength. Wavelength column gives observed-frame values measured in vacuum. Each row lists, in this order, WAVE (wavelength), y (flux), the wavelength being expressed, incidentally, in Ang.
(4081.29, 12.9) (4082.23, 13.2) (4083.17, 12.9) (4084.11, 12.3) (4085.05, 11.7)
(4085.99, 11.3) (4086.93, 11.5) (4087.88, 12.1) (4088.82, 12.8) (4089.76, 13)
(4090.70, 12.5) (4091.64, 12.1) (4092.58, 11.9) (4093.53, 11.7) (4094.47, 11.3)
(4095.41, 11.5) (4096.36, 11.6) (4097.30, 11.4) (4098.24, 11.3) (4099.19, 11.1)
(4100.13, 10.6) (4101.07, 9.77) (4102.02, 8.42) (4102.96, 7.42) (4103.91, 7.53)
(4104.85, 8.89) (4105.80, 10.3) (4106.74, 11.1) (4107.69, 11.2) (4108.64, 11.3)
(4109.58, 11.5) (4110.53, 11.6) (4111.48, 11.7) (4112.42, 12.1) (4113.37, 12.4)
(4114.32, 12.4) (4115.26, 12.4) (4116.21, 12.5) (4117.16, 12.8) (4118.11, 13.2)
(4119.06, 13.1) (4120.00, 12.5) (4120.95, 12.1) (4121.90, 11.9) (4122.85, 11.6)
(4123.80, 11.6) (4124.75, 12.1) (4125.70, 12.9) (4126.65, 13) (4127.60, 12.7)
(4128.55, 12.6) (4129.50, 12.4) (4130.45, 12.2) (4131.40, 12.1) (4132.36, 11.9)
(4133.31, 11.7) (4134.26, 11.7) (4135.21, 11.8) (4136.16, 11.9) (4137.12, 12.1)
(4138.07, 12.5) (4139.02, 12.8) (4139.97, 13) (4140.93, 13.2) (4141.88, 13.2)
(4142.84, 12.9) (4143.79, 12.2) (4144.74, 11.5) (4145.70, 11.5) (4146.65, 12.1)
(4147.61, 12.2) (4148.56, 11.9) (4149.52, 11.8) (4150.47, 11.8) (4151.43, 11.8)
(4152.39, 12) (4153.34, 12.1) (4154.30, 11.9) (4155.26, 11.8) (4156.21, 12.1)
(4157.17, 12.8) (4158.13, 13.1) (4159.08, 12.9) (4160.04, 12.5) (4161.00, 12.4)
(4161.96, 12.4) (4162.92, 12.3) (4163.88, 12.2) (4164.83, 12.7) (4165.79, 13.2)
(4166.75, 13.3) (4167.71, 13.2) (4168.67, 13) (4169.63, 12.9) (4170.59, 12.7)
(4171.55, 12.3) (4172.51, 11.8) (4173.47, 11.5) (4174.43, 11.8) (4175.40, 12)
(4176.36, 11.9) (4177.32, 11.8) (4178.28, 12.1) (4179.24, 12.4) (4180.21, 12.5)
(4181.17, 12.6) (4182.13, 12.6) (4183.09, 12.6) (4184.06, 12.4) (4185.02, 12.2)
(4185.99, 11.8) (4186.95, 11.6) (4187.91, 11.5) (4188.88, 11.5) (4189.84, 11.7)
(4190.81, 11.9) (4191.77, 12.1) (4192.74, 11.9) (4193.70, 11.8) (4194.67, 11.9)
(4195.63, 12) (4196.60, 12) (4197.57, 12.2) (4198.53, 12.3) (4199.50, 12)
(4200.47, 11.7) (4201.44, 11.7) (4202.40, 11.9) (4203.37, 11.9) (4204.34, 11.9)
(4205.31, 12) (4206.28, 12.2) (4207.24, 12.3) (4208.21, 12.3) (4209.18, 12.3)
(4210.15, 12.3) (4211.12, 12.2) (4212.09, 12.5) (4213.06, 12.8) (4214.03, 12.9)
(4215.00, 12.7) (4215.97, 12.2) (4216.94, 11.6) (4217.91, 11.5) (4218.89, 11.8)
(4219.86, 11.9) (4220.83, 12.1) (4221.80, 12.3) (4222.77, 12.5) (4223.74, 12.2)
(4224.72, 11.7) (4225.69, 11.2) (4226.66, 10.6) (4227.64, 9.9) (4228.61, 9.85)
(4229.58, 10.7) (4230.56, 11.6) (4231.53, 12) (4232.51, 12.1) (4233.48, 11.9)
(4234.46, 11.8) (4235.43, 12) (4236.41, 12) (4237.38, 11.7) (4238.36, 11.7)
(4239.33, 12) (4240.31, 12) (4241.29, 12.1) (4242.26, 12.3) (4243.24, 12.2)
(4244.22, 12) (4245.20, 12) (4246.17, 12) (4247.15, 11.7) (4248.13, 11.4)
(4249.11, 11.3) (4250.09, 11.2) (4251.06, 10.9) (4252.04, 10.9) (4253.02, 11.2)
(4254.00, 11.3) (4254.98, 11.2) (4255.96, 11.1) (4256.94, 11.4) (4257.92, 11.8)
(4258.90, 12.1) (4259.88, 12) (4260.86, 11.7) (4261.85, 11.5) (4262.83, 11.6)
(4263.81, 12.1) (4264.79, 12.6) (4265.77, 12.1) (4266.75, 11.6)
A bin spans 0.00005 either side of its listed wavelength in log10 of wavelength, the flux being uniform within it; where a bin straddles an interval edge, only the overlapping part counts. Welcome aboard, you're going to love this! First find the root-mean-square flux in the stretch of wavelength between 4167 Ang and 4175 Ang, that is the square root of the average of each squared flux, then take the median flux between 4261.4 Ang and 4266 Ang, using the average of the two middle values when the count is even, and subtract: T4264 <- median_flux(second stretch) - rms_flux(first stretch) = -0.31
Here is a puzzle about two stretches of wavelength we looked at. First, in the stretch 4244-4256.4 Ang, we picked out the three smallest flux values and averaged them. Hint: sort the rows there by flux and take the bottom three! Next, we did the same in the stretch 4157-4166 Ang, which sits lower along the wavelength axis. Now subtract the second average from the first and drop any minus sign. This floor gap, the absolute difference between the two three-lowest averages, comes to 1.3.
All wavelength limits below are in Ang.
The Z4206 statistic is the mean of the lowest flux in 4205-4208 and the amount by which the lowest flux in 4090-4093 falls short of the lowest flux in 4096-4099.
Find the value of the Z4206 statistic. 5.7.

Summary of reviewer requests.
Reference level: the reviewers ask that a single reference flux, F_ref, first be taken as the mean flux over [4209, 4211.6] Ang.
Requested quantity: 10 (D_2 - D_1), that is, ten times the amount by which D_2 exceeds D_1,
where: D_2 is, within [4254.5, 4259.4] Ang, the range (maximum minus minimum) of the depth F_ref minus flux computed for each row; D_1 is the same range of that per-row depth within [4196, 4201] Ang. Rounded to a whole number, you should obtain 4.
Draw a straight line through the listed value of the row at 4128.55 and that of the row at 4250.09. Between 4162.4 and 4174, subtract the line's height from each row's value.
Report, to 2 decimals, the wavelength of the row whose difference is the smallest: 4173.47 Ang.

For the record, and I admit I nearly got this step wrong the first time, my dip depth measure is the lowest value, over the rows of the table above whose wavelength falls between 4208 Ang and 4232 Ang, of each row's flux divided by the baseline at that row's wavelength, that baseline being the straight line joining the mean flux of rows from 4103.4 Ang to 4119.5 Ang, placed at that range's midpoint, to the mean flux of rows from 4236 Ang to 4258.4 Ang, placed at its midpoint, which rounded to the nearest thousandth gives 0.848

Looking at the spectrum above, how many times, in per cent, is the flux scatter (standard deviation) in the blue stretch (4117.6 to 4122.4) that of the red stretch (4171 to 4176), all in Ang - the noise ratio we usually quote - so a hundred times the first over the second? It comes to 197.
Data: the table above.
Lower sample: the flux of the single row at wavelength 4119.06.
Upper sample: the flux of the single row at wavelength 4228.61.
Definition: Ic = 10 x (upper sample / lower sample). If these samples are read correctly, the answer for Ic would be 7.5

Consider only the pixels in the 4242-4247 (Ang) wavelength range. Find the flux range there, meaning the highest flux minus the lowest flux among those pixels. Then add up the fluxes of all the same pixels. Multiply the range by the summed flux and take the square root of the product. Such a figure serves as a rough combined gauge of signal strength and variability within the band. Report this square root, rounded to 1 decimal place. 4.3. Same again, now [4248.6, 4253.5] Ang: 4.7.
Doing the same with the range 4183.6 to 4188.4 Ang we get 7.3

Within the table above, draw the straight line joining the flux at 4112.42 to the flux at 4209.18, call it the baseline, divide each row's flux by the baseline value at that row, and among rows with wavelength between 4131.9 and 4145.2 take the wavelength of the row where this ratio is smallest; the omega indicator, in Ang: 4144.74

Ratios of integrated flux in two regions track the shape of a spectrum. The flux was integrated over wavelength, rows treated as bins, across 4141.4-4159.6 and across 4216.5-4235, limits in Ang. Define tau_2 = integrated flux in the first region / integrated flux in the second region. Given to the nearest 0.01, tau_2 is 1.04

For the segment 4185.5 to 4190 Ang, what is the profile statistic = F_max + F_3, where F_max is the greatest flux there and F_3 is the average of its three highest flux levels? 23.5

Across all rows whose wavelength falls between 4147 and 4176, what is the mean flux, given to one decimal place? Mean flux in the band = 12.3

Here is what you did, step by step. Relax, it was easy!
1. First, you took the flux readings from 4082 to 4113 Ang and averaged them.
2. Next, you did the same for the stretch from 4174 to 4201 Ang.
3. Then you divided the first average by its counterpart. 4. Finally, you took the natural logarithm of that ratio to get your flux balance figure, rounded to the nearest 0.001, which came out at -0.069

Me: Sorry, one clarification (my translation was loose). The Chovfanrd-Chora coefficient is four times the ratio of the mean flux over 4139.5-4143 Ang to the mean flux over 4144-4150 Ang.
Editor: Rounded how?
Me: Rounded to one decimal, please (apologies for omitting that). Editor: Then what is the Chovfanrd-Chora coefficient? 4.4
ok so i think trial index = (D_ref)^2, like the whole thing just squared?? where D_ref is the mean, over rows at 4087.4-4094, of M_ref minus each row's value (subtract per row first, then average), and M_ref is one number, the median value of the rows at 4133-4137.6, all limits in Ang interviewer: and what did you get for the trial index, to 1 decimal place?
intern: 0.2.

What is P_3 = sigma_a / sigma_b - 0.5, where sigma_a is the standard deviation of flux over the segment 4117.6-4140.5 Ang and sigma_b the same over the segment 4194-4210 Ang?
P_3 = 2.0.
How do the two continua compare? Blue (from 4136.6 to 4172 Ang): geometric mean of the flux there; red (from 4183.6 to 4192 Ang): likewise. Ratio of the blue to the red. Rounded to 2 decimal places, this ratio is 1.05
